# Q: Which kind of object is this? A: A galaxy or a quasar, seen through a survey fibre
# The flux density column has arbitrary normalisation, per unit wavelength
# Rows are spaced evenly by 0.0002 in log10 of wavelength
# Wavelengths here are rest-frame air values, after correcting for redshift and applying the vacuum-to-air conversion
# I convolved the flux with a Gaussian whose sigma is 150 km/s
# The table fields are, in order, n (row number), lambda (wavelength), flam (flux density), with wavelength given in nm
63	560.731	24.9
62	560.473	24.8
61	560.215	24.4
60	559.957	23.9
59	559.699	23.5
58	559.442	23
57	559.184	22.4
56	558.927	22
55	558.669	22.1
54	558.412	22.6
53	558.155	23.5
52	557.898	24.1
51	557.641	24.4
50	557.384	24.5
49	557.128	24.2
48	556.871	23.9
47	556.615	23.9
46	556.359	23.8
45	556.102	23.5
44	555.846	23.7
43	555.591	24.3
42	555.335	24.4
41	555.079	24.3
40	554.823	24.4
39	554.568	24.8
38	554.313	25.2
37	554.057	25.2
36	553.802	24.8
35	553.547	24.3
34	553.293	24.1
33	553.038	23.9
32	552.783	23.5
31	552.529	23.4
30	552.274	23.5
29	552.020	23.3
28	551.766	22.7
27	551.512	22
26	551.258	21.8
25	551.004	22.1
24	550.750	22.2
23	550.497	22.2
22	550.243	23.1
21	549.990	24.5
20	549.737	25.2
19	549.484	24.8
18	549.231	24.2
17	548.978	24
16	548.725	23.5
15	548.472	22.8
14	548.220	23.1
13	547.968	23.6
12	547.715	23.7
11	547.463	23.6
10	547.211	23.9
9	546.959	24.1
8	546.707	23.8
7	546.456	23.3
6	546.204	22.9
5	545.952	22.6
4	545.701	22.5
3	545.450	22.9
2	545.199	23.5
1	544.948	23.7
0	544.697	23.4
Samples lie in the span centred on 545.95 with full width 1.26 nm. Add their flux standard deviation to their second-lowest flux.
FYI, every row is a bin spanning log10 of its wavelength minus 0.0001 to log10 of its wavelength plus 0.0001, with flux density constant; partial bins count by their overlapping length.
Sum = 22.9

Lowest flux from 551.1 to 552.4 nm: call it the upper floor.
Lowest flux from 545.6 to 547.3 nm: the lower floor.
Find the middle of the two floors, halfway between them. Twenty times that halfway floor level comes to 443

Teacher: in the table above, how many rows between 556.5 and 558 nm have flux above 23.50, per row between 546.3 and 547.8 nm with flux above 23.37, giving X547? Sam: 1.2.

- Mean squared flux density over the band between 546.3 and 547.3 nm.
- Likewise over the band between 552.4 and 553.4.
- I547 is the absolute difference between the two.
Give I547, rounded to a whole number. 2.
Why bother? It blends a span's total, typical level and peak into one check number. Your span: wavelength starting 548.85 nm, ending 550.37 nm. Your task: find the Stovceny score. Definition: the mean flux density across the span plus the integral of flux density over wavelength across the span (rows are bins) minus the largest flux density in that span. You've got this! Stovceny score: 36.0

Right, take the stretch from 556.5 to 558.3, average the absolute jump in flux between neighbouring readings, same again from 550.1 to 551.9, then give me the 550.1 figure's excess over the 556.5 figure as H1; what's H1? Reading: 0.1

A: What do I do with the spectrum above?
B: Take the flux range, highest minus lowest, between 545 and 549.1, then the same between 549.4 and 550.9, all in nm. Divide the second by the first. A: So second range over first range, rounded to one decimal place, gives 1.9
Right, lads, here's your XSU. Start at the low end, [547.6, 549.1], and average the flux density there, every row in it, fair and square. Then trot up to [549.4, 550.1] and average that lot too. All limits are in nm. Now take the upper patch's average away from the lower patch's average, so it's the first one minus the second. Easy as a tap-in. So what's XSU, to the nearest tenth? -1.4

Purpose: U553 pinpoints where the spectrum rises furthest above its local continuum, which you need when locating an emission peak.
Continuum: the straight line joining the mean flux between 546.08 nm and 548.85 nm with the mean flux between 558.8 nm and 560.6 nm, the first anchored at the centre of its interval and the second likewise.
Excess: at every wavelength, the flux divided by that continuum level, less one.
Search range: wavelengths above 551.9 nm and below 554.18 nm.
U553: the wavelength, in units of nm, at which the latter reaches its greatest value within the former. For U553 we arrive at 554.057 nm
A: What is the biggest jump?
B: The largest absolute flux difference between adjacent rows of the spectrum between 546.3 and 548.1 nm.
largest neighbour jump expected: 0.50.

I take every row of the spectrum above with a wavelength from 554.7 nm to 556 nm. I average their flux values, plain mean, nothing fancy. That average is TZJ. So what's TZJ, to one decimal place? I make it 24.2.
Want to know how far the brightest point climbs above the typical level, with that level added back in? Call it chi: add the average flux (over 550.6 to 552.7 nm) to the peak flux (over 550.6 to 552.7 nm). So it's 46.1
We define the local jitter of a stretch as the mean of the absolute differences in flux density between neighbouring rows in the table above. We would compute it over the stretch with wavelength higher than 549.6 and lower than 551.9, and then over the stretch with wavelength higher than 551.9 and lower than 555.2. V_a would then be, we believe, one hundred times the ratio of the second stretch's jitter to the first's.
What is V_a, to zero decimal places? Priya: 47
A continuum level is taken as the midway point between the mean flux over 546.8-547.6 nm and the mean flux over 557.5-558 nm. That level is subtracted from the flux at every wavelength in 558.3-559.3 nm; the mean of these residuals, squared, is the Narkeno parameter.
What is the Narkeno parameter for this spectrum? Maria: 3.2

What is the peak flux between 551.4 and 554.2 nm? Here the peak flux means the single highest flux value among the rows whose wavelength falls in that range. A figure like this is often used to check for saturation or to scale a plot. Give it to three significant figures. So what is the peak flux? 25.2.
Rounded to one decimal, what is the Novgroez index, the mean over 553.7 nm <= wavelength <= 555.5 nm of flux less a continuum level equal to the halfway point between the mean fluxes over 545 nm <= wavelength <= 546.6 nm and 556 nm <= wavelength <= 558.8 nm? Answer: 1.4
